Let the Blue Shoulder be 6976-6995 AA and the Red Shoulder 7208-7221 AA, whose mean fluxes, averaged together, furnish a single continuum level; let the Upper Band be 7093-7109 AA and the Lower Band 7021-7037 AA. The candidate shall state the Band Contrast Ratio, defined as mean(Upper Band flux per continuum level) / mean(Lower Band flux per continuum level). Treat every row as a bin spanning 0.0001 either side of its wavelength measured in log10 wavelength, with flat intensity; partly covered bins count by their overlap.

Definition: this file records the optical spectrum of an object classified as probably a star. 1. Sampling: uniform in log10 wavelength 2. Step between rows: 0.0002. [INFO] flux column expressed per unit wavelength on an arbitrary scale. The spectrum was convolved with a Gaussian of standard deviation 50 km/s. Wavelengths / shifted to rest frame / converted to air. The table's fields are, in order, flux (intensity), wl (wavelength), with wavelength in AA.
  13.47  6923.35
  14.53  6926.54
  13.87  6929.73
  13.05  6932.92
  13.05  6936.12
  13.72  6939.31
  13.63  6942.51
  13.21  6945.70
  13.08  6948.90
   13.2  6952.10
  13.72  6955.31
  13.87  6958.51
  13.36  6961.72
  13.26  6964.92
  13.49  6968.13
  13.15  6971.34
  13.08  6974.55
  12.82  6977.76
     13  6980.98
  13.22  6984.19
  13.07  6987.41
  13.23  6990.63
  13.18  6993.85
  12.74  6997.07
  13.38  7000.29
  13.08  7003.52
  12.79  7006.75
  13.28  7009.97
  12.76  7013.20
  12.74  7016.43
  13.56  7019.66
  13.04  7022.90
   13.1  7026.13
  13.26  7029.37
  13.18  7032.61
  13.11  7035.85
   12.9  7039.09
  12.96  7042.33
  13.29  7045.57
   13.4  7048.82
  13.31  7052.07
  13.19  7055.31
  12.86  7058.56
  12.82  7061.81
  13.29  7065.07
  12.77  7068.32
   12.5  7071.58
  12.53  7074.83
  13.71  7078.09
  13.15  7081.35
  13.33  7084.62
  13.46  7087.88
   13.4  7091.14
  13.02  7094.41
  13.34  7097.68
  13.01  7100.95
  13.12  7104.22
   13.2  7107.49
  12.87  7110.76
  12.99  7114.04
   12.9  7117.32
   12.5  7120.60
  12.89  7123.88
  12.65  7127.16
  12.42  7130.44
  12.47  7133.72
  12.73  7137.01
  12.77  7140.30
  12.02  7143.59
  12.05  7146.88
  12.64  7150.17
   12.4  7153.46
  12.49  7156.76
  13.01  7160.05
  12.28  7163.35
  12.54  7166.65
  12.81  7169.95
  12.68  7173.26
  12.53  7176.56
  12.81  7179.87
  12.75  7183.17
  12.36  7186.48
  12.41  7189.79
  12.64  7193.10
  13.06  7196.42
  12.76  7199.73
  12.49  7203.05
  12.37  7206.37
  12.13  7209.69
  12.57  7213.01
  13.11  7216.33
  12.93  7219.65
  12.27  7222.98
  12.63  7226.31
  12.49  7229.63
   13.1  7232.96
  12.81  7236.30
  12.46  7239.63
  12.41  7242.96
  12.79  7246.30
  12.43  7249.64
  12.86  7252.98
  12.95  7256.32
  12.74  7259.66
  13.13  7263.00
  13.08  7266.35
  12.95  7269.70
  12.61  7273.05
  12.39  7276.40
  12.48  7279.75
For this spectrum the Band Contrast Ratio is 1.00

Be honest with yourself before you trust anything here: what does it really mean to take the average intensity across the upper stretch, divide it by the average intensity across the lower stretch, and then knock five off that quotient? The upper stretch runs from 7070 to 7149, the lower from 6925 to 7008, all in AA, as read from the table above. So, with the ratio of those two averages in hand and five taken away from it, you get -4.03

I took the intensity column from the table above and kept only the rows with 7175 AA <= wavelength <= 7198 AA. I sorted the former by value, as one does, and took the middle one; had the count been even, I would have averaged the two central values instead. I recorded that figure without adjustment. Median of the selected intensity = 12.6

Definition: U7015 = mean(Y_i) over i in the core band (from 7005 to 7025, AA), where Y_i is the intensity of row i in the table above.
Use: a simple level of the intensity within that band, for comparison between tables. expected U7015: 13.0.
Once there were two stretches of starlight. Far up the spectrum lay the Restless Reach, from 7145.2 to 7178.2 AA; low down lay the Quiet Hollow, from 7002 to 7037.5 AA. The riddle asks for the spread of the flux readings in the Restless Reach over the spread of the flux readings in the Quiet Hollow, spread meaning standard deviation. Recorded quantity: 1.08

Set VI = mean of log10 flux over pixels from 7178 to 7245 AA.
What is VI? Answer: 1.101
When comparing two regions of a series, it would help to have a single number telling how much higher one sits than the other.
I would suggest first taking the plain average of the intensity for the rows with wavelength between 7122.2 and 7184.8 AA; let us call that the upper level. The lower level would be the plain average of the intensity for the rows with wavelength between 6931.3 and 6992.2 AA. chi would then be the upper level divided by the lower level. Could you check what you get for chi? 0.95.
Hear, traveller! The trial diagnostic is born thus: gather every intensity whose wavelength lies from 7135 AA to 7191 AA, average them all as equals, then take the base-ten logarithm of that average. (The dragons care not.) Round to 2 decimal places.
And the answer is 1.10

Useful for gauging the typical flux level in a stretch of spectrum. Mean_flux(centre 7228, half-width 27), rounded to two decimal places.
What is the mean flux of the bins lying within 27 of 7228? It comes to 12.62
